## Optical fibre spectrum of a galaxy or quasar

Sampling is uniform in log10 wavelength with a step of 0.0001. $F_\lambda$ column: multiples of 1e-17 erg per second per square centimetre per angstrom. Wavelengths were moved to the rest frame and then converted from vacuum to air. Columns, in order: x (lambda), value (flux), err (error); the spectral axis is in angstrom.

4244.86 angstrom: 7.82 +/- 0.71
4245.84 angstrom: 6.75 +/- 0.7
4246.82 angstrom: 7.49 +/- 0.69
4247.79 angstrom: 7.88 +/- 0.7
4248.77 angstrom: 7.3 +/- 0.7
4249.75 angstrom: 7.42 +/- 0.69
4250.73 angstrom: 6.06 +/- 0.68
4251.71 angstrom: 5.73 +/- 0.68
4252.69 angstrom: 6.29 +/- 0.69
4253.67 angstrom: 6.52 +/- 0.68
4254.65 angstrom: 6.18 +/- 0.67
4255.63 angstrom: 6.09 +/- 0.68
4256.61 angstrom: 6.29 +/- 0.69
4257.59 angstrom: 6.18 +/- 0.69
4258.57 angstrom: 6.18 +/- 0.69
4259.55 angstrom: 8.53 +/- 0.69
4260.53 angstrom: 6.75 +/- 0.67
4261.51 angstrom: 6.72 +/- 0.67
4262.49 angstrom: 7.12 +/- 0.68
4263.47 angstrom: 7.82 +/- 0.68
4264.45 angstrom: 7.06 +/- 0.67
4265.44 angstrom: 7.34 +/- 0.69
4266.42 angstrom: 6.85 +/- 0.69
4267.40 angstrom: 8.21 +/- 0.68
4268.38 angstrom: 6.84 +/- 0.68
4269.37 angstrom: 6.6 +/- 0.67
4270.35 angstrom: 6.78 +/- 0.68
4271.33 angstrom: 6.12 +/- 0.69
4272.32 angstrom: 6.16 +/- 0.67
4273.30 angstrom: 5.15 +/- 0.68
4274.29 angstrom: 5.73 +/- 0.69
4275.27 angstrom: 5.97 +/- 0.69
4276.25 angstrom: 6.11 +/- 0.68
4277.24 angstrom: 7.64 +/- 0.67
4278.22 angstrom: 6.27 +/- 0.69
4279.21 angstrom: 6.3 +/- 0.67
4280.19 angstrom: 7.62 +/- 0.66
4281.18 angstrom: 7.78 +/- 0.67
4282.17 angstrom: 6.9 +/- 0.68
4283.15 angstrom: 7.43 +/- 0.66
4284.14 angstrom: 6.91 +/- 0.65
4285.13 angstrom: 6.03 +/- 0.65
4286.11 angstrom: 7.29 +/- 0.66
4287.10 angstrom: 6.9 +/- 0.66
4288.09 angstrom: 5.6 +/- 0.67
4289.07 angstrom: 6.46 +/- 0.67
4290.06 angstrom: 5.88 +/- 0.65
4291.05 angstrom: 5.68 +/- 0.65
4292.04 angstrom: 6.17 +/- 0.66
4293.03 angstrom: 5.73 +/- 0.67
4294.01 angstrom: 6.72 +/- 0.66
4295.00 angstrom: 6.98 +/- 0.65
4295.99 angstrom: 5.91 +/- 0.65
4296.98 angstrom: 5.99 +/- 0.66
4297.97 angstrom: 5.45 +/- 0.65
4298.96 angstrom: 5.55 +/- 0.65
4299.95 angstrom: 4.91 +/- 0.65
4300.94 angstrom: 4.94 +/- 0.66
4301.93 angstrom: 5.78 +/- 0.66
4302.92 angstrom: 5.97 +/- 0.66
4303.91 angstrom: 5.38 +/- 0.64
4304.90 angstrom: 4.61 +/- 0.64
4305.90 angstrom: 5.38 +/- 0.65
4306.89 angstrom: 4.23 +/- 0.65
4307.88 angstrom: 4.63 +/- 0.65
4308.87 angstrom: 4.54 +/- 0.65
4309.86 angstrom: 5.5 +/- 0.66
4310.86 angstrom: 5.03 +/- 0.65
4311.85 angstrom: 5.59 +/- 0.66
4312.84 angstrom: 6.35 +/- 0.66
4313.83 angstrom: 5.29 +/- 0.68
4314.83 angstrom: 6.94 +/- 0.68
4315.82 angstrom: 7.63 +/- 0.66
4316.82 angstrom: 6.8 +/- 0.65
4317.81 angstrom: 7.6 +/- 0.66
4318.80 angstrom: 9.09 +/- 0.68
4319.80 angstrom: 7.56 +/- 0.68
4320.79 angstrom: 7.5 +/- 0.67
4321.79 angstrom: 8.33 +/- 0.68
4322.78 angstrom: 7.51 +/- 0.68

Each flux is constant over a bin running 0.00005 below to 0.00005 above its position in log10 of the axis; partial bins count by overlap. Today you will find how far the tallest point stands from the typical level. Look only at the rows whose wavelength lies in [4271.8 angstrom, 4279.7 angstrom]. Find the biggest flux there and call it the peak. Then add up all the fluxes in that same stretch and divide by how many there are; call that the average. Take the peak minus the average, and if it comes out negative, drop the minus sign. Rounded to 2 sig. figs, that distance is 1.5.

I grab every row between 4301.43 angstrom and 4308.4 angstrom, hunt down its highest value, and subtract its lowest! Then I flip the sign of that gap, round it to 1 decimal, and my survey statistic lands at -1.7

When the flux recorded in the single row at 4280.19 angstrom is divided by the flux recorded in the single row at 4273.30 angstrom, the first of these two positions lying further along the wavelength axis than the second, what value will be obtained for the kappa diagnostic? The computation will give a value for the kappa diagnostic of 1.5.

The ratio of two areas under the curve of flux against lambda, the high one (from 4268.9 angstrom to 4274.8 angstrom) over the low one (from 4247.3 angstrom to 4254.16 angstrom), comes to 0.8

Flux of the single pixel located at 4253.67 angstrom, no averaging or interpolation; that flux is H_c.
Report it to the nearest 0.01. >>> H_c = 6.52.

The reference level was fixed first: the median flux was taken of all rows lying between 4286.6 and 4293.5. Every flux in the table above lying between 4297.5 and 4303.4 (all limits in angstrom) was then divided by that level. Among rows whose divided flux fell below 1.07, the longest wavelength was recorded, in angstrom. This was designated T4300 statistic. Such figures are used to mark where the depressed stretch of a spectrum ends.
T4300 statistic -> 4302.92 angstrom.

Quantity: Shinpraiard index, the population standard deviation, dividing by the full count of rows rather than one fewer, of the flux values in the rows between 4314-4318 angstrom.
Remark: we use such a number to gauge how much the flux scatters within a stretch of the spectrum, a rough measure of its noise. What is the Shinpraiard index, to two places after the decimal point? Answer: 0.38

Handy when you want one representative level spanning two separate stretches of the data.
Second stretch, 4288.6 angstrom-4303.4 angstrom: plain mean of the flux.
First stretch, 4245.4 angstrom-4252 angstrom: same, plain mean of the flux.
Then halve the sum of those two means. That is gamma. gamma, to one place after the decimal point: 6.4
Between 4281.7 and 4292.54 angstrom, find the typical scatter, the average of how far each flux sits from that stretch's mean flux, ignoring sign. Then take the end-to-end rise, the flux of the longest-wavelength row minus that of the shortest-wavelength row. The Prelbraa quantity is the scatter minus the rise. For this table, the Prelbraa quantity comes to 1.3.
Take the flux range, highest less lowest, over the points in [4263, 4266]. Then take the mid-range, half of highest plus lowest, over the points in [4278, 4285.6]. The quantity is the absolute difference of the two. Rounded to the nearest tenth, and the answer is 6.1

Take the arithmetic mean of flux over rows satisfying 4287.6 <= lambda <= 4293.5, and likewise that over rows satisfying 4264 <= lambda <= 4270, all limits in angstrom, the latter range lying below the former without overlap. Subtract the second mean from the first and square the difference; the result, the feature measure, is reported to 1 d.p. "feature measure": 1.5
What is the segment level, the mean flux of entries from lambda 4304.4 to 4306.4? 5.0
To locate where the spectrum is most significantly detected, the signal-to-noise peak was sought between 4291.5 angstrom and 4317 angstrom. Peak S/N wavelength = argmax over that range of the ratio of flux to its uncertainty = 4315.82 angstrom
